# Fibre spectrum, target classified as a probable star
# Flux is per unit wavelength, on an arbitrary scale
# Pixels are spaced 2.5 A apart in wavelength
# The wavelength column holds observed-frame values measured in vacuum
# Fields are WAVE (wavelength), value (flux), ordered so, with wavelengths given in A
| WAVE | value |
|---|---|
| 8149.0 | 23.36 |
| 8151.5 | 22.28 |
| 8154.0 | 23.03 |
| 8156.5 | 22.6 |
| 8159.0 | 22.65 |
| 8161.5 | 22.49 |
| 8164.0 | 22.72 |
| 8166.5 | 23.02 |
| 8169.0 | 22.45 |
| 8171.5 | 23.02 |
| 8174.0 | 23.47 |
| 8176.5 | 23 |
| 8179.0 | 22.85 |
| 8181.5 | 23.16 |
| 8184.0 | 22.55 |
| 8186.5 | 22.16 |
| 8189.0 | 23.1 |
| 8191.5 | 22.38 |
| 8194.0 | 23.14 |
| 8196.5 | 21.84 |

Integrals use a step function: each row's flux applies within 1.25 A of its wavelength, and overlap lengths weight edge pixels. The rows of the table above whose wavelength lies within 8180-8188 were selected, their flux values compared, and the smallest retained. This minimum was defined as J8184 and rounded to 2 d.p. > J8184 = 22.16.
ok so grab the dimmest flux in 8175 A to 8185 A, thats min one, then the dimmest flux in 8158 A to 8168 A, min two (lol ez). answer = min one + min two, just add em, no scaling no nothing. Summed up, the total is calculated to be 45.0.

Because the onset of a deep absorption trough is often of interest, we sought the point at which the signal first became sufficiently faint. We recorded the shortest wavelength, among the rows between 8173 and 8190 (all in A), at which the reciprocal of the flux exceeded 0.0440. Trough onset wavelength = 8184.0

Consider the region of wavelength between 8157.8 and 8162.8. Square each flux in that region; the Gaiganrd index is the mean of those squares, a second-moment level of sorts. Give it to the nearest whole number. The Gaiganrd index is 509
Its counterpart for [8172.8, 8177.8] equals 540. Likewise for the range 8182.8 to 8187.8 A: 500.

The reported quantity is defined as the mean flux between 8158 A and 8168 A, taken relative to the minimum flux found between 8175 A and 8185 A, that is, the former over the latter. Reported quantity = 1.01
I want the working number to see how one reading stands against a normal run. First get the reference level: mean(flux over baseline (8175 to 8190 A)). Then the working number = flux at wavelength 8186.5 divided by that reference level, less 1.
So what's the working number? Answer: -0.03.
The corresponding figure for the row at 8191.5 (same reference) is -0.02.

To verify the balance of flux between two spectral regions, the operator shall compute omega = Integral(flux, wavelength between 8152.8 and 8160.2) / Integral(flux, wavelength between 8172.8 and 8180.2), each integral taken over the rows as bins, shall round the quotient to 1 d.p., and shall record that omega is 1.0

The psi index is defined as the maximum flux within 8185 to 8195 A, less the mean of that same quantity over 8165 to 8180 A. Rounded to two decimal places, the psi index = 0.17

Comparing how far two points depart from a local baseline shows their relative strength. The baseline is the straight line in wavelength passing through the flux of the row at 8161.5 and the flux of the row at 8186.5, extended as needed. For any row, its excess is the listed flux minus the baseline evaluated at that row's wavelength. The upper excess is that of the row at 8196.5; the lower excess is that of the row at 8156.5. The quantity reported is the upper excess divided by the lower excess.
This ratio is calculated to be -4.3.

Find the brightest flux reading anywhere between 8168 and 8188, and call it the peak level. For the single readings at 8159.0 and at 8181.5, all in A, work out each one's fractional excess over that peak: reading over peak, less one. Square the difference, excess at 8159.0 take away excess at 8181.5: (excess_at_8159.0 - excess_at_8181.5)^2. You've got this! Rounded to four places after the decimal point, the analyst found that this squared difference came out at 0.0005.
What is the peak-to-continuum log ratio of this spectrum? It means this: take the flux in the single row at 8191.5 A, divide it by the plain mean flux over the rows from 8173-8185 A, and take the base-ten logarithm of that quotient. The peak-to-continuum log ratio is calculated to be -0.012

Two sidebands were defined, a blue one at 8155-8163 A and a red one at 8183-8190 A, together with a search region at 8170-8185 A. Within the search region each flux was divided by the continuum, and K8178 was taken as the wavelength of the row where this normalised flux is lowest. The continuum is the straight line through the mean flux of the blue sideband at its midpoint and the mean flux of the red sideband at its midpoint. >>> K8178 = 8184.0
